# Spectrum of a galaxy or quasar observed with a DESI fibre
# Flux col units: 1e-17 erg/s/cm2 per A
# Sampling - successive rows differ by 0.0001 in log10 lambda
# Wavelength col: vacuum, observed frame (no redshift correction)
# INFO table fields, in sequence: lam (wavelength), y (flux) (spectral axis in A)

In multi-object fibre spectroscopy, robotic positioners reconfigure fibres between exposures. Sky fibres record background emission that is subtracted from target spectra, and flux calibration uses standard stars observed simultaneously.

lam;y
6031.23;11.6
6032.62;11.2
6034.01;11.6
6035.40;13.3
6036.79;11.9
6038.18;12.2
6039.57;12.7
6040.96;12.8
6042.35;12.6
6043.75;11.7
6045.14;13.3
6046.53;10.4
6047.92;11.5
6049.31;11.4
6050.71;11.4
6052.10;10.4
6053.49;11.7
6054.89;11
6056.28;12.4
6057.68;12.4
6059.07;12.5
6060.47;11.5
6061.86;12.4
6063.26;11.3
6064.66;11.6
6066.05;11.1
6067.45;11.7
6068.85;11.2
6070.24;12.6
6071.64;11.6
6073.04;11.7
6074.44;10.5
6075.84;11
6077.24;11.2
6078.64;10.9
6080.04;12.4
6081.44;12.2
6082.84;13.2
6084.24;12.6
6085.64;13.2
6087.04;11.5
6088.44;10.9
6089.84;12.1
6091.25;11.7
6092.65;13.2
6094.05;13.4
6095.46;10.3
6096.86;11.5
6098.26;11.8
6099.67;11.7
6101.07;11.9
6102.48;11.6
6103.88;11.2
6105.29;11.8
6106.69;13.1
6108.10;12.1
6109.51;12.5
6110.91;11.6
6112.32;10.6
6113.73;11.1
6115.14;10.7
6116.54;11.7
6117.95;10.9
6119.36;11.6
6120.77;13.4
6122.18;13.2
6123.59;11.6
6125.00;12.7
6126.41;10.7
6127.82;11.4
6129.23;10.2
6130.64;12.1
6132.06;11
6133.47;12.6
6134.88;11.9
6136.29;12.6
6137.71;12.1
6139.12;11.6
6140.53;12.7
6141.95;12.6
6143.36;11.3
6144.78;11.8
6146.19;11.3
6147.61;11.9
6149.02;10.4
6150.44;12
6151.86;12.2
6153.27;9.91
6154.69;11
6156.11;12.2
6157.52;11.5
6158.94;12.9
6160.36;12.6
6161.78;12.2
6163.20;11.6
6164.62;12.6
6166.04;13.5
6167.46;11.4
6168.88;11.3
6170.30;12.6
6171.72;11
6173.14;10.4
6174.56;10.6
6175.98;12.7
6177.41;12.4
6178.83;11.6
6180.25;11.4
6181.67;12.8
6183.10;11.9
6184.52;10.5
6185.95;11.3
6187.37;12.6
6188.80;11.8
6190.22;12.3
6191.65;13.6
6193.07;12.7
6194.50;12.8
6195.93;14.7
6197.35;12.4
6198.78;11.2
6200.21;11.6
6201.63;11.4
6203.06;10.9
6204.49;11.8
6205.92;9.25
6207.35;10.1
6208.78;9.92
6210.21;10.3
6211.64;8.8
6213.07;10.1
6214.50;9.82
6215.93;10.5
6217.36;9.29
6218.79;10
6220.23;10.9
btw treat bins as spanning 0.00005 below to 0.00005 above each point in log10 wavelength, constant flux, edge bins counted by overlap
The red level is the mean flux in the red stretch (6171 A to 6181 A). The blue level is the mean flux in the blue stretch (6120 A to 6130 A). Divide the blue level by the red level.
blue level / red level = 1.04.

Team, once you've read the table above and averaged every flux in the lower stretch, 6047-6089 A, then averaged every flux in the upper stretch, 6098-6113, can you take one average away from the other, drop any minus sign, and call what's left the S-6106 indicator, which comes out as 0.11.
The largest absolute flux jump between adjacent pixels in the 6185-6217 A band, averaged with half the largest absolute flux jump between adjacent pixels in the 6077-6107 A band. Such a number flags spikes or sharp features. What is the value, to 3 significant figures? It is 2.05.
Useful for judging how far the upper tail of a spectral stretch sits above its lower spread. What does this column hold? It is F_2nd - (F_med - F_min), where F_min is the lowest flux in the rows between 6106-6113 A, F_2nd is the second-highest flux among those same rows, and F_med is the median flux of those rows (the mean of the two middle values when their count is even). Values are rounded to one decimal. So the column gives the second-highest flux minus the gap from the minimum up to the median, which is 11.0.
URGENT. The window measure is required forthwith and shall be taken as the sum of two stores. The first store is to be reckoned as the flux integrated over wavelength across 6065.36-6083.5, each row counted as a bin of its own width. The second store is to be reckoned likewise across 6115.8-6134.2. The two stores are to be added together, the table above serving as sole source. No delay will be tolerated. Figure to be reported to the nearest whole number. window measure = 428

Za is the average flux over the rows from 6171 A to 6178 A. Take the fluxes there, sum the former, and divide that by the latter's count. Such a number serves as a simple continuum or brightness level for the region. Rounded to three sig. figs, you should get 11.4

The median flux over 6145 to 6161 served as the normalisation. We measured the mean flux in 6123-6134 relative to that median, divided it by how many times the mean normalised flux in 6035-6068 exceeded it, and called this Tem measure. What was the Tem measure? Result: 0.94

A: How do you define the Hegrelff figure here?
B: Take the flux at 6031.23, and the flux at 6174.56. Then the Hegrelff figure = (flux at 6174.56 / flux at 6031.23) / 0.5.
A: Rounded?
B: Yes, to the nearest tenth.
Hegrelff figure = 1.8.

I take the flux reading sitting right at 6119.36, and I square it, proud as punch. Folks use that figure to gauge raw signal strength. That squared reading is 135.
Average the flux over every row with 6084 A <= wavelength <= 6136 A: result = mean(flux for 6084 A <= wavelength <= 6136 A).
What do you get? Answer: 11.81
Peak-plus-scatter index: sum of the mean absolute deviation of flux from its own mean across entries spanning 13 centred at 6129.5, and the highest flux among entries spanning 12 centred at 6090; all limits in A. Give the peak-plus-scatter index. 14.1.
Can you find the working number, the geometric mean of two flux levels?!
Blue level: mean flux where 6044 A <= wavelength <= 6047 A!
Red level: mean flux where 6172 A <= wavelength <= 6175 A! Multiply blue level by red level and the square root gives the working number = 11.2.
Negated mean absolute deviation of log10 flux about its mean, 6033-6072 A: -0.0227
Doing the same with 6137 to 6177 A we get -0.0262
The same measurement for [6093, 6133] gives -0.0248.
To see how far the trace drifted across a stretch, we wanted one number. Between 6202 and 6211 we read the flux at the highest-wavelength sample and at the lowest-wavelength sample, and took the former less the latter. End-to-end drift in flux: -0.6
